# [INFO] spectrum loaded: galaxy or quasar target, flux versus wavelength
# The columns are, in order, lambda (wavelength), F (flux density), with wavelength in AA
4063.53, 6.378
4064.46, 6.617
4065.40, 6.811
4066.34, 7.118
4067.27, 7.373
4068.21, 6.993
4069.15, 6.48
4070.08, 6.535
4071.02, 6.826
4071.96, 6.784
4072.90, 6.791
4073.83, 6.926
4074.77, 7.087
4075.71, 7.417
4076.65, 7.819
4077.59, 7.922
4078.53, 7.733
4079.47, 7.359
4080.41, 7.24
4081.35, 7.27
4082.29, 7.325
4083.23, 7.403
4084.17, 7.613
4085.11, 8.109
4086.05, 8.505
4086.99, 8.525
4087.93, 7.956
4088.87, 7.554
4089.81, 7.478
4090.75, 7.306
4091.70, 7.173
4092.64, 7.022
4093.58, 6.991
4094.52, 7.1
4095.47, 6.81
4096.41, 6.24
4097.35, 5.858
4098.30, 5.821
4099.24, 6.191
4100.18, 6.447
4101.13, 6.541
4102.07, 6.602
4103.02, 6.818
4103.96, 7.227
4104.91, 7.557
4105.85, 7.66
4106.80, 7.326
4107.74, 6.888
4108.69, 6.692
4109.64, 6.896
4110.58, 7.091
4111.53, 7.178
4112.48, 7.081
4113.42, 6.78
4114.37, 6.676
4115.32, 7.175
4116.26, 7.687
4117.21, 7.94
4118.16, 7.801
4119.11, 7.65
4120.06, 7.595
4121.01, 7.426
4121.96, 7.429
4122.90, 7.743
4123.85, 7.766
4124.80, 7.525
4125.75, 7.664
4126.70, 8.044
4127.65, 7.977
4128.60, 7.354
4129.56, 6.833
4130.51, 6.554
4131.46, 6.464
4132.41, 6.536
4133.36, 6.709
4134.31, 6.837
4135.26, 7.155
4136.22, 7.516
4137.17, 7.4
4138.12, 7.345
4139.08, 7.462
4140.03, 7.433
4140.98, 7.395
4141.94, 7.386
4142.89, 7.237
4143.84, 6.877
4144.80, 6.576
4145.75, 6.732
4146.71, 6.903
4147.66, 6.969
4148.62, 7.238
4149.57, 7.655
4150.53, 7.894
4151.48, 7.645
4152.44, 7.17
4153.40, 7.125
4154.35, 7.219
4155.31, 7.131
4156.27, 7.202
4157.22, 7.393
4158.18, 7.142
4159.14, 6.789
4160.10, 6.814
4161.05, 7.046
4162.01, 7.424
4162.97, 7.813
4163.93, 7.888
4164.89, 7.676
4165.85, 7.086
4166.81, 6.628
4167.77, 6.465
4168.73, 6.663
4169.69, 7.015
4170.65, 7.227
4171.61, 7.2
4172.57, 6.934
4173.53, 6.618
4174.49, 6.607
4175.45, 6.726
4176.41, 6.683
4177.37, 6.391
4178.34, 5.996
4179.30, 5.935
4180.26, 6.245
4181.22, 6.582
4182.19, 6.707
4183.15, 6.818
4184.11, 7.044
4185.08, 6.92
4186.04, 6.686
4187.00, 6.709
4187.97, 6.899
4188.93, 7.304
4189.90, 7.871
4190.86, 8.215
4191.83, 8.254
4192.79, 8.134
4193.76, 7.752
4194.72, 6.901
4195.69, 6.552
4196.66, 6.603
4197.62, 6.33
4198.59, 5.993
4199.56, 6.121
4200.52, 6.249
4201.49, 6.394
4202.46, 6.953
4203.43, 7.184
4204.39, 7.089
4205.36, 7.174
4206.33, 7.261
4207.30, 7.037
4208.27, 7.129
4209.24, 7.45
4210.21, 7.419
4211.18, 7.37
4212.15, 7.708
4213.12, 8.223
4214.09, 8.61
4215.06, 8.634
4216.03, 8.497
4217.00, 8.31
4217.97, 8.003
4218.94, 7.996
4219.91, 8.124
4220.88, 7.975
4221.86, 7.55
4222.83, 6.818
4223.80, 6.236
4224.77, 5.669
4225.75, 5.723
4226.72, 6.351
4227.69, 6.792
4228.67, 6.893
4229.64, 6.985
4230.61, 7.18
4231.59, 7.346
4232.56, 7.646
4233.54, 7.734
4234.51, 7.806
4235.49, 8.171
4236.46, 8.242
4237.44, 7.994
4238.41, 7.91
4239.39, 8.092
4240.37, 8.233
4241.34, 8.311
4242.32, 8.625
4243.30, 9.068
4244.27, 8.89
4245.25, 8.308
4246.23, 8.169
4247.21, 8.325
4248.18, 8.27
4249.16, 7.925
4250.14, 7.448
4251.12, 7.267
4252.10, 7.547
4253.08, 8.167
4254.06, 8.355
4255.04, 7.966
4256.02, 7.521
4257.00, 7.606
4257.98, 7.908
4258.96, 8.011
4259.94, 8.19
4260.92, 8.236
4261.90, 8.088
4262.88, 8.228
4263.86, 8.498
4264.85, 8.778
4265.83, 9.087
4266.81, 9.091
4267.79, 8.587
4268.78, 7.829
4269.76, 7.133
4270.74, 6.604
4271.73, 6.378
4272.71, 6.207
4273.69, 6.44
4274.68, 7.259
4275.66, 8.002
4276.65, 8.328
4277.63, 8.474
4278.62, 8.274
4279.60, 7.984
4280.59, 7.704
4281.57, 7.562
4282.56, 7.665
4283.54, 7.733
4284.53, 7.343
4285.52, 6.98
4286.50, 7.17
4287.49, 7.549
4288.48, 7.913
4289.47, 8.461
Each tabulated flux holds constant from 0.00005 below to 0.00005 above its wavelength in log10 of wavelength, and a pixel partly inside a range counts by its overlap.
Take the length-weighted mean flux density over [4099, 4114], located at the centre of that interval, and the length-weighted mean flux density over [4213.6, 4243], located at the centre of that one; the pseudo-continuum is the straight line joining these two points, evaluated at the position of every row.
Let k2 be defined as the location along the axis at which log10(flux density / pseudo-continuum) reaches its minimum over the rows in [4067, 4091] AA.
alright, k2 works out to 4069.15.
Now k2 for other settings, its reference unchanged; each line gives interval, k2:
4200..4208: 4200.52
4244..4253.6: 4251.12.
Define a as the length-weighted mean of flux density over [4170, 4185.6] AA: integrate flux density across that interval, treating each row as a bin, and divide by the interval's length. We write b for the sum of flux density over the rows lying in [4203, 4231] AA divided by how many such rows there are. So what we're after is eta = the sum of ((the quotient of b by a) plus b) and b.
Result 15.8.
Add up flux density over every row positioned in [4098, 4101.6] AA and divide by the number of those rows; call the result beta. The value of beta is 6.25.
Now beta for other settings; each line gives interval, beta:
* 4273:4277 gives 7.51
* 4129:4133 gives 6.60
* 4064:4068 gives 6.98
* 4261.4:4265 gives 8.40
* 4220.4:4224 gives 7.14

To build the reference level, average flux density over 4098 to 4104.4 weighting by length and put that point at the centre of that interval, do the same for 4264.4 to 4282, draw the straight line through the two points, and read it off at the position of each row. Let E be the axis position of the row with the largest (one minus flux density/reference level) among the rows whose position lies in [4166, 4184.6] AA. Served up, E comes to 4179.30 AA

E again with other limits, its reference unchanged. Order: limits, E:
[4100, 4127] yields 4100.18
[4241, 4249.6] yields 4249.16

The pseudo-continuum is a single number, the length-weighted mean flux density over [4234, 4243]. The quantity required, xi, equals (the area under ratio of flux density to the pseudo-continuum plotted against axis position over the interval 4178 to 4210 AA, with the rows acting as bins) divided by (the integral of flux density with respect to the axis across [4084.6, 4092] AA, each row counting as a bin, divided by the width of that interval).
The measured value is 3.5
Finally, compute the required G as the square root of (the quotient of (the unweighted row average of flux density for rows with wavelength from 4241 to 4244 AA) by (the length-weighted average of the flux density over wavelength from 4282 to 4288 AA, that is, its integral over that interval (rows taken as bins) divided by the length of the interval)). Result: 1.08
